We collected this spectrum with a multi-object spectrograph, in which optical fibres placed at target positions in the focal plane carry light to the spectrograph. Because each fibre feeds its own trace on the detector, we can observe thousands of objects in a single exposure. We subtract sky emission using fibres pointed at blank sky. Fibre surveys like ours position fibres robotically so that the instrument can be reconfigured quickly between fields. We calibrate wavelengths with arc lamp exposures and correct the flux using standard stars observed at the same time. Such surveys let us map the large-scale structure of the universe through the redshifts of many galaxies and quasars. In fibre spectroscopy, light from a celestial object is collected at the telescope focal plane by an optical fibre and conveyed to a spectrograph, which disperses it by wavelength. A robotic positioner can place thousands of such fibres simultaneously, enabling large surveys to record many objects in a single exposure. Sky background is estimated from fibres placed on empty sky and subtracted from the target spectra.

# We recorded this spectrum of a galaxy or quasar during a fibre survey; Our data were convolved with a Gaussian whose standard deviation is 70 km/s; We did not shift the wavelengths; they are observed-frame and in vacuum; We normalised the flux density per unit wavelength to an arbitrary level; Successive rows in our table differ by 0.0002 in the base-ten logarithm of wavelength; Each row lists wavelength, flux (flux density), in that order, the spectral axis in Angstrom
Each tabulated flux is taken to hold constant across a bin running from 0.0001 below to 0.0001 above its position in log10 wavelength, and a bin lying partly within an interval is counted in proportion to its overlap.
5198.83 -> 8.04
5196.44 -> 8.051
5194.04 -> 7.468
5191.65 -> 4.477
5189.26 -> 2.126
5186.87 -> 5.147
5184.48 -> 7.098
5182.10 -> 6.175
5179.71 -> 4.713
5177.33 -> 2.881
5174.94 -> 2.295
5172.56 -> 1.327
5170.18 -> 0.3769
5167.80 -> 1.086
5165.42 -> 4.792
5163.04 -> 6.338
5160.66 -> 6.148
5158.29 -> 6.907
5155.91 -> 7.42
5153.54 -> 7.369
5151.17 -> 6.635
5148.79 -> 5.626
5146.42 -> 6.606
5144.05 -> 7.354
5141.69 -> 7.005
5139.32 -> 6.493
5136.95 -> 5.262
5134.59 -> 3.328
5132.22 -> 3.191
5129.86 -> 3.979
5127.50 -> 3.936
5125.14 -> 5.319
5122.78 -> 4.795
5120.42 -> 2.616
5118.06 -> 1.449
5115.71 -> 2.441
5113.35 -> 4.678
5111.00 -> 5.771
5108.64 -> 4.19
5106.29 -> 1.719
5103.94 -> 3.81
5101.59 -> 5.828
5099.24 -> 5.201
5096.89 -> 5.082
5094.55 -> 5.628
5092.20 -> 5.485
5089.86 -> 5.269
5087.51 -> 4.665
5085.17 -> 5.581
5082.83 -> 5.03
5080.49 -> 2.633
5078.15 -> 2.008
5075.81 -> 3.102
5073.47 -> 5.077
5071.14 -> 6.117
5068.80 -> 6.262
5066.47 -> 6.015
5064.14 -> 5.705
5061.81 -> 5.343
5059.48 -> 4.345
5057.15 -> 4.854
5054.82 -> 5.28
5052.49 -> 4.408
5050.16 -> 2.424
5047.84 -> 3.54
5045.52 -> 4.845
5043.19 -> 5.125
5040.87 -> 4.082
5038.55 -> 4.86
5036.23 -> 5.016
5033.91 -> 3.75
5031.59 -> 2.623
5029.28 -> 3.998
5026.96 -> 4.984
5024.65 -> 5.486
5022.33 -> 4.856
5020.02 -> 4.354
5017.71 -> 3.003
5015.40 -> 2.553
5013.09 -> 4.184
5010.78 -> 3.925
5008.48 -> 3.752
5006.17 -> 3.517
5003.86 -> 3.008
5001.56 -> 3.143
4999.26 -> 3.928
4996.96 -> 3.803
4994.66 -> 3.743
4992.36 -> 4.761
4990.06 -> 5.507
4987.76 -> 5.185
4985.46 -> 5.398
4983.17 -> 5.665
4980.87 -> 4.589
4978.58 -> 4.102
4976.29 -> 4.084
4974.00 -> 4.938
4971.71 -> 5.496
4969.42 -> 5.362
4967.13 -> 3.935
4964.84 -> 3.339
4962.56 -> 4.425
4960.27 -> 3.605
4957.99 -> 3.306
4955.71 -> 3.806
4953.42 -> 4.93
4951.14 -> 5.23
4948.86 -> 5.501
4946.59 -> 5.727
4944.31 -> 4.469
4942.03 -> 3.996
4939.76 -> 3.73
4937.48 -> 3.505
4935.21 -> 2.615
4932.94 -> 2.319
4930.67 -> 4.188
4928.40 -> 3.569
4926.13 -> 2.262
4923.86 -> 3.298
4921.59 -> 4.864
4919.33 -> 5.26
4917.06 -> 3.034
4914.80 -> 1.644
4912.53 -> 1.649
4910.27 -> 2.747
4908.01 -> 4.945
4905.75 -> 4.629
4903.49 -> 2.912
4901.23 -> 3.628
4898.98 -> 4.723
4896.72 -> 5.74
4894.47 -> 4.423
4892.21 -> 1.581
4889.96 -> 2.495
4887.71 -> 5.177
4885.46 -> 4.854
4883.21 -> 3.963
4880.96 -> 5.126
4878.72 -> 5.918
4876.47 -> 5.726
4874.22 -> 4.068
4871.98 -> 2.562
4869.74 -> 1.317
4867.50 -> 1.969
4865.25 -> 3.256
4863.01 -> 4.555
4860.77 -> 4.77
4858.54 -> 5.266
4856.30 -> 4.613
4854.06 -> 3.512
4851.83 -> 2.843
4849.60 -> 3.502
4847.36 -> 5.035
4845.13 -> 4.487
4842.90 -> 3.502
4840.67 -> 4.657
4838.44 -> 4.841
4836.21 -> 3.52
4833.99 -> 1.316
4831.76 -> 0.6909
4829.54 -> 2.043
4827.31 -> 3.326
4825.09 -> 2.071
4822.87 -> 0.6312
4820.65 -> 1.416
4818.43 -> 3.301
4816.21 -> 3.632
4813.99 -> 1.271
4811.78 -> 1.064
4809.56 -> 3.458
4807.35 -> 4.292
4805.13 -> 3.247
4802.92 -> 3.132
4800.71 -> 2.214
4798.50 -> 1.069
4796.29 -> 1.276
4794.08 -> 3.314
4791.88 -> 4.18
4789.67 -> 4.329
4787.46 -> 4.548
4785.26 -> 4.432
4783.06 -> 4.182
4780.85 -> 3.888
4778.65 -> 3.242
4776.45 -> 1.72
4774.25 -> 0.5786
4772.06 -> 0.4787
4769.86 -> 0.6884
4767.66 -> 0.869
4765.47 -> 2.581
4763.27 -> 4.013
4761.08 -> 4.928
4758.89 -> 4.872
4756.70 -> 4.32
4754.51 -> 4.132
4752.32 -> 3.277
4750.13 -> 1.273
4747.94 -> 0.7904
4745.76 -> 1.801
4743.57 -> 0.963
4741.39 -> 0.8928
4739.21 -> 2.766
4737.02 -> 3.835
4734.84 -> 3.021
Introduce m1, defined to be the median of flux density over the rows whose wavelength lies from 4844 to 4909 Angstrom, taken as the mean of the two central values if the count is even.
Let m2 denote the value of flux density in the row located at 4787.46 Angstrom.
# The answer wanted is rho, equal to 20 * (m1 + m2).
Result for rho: 181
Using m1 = 4.5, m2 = 4.548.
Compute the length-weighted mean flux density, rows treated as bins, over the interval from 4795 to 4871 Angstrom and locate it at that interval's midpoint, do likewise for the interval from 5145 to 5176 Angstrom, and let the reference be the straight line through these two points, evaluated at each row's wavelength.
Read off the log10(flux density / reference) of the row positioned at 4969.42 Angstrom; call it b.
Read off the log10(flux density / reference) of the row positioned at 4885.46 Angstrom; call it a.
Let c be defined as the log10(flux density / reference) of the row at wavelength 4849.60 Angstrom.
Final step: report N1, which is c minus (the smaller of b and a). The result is -0.10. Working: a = 0.2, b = 0.15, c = 0.06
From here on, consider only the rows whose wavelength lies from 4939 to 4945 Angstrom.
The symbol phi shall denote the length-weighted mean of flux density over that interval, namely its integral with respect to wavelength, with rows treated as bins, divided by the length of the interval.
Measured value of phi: 4.1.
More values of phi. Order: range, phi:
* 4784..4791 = 4.4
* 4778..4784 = 3.8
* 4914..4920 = 3.3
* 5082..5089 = 5.1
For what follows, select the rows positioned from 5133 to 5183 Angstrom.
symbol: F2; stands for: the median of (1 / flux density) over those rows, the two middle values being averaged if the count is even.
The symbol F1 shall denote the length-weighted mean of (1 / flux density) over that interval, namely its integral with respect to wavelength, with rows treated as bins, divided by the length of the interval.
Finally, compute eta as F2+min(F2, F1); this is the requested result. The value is 0.33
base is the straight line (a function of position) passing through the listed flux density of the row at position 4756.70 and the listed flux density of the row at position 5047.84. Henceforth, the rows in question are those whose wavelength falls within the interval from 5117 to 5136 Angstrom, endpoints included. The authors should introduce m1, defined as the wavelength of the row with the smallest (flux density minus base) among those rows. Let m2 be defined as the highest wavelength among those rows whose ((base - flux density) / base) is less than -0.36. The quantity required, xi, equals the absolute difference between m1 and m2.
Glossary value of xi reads 7.1 Angstrom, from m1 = 5118.06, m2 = 5125.14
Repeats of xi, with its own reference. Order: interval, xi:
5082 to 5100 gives 11.7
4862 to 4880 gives 9.0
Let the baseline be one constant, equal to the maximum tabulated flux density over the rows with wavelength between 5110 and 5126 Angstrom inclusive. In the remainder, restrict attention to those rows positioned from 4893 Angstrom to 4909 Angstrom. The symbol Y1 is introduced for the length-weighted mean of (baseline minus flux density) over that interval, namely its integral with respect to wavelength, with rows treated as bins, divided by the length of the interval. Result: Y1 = 1.4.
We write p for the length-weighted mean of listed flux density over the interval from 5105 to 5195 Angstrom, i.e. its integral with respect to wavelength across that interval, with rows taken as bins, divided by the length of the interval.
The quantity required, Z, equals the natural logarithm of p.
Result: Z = 1.53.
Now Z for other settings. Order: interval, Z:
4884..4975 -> 1.37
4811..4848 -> 1.01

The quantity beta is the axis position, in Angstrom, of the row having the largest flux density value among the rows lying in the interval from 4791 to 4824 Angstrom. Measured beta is 4807.35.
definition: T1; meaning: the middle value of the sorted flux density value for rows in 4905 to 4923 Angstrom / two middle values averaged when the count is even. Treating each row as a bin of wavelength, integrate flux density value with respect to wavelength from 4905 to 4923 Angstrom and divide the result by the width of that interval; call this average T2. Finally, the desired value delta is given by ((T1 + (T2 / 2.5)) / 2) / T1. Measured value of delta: 0.686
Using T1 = 3.8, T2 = 3.6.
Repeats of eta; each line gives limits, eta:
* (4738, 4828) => 0.64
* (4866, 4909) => 0.45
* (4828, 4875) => 0.57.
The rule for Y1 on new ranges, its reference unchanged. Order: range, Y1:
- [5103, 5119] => 2.3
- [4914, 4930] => 2.3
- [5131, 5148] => 0.2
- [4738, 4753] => 4.1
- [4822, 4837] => 3.8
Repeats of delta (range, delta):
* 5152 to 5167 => 0.692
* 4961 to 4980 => 0.708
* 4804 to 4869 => 0.683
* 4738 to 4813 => 0.671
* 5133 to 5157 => 0.689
